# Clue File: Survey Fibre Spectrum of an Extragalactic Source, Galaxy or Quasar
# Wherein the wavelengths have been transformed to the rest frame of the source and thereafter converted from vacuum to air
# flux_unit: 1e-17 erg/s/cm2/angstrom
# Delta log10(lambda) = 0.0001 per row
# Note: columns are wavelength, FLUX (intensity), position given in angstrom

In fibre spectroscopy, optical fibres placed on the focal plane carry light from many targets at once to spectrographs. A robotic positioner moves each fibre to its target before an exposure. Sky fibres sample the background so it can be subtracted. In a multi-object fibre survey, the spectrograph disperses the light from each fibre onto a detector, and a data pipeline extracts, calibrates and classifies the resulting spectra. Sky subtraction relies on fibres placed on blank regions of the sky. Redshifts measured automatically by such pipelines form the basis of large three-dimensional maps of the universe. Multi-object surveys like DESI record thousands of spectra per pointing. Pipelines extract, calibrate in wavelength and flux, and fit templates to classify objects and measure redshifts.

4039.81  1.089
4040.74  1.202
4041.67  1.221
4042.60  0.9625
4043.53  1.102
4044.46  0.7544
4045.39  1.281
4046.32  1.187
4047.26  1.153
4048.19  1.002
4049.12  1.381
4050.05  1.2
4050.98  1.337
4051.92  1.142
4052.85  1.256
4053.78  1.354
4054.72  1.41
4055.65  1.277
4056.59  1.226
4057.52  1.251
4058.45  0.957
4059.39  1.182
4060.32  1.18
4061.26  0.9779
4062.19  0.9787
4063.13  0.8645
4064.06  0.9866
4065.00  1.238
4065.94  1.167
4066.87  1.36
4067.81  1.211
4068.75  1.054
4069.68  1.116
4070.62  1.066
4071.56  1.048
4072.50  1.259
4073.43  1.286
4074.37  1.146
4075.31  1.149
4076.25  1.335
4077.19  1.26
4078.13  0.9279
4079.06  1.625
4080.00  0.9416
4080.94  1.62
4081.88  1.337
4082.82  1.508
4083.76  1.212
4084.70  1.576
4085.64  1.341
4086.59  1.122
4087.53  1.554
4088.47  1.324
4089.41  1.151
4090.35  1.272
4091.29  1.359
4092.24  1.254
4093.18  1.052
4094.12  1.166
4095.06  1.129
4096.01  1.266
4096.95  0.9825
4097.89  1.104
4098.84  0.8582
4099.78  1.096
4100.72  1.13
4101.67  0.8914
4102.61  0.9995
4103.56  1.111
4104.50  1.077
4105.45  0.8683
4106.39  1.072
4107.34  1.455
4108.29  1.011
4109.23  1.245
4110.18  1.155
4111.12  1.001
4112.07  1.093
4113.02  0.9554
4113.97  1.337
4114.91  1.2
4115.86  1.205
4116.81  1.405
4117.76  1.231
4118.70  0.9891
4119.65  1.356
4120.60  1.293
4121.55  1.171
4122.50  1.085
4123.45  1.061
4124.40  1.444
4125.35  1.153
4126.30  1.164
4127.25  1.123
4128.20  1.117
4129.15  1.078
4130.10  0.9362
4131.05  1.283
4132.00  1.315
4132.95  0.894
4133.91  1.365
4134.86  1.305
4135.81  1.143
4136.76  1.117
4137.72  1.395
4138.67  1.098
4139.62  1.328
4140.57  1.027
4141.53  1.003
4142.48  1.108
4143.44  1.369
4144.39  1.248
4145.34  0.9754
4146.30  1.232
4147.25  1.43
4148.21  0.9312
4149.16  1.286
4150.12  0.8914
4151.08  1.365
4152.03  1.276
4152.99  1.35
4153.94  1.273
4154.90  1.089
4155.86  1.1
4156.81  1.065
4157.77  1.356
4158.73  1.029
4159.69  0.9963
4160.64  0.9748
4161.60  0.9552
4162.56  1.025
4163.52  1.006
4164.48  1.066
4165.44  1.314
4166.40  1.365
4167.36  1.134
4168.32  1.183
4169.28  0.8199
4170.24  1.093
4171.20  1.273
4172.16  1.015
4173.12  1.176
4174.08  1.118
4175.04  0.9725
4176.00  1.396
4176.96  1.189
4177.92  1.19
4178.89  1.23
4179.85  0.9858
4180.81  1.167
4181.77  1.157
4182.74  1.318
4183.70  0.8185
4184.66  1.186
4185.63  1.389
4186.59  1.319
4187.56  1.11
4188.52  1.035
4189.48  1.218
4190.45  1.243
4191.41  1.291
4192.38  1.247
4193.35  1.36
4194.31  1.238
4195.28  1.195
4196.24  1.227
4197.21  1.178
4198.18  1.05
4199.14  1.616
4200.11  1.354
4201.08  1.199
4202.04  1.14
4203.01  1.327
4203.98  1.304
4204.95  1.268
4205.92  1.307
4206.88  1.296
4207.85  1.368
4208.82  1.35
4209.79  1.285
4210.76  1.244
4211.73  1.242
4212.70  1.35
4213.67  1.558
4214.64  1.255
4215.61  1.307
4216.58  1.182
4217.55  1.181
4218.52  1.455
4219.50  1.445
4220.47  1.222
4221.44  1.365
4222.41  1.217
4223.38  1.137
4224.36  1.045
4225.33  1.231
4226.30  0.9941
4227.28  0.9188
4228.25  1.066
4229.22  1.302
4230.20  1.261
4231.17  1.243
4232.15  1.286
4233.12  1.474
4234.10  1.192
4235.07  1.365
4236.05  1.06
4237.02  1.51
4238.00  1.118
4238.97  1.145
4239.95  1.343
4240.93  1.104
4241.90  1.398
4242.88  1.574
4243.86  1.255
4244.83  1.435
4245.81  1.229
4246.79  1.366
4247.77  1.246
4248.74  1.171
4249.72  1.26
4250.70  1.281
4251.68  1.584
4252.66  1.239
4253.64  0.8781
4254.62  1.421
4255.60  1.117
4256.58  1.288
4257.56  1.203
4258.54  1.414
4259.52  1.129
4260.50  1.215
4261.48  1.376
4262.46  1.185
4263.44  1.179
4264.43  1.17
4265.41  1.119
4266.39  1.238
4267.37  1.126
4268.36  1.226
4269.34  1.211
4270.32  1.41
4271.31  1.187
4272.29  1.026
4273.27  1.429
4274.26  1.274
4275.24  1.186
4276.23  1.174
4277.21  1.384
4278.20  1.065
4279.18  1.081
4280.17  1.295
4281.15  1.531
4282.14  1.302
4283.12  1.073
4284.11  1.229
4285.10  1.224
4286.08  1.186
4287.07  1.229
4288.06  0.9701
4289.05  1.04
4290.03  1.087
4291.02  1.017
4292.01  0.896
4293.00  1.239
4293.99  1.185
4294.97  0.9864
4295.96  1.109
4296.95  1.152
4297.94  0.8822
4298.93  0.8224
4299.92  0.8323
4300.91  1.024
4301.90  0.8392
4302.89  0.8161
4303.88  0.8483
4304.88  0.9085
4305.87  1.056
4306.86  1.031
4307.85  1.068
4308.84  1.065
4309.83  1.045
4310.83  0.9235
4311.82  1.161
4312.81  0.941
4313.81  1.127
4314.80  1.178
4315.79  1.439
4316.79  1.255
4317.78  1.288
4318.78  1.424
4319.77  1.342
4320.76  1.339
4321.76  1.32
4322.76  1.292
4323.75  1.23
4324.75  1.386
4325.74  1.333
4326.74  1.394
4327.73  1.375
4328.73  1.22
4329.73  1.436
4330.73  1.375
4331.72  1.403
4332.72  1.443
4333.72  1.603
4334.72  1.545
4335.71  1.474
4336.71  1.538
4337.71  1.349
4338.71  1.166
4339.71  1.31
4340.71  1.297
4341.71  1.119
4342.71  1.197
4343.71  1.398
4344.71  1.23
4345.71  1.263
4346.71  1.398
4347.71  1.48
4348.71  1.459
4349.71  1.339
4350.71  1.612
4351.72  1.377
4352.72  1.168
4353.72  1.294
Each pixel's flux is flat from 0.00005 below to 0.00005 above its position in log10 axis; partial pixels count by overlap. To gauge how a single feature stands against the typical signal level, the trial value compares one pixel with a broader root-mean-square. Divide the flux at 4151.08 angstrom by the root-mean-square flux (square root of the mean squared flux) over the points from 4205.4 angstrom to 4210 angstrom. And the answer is 1.03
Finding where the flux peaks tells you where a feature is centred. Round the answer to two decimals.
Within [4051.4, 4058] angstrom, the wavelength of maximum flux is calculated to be 4054.72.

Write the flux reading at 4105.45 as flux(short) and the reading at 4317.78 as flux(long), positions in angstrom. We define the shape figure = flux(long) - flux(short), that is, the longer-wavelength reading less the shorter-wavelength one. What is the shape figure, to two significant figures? 0.42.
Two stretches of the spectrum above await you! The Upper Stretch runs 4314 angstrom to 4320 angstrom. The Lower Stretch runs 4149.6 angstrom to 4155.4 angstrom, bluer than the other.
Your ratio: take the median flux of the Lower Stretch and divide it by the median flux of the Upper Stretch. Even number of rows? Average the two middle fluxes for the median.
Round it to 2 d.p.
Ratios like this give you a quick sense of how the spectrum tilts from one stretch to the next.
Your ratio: 0.97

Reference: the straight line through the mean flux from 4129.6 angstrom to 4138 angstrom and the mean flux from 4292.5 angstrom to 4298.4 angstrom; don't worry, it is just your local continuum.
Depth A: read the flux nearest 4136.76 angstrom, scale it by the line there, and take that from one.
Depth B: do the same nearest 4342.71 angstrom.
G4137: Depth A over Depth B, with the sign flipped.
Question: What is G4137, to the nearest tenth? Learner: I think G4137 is 0.5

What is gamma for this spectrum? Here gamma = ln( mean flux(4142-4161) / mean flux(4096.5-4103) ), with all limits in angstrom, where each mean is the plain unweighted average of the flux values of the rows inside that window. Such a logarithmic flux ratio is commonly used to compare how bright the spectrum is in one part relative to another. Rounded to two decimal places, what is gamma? 0.15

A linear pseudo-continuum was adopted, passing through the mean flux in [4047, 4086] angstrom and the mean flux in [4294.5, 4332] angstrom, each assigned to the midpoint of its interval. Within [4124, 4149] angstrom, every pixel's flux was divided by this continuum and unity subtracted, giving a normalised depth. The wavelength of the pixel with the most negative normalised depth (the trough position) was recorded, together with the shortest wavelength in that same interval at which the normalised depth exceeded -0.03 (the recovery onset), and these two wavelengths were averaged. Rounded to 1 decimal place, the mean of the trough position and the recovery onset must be 4128.7 angstrom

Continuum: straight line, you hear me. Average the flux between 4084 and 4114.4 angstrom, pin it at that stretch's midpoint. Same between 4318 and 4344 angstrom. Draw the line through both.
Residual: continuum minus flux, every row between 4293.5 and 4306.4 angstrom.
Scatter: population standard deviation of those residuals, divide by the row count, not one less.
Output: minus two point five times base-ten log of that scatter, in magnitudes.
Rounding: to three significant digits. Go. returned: 2.21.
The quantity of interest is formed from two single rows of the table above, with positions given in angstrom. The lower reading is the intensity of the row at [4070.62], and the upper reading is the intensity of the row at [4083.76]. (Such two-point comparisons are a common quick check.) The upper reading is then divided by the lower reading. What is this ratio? 1.14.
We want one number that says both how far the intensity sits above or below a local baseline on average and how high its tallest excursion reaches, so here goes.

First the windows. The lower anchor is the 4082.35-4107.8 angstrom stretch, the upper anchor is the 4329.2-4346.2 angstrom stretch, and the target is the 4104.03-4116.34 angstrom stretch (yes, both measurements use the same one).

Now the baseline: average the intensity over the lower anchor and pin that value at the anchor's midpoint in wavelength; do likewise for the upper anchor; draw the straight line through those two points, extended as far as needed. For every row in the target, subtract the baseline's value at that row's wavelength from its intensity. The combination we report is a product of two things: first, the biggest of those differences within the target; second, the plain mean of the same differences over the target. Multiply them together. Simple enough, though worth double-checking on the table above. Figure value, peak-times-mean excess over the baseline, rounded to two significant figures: -0.017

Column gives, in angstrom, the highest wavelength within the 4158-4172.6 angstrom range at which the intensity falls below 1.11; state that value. 4172.16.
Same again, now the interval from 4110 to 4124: 4123.45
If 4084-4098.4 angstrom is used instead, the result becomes 4097.89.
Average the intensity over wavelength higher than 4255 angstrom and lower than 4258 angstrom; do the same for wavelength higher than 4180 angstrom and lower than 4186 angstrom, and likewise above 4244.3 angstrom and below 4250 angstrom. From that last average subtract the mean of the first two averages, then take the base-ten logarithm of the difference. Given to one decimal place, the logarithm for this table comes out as -1.0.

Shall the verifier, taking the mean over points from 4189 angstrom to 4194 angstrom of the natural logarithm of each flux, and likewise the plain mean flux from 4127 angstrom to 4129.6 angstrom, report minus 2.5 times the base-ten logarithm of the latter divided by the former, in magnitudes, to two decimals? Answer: -1.66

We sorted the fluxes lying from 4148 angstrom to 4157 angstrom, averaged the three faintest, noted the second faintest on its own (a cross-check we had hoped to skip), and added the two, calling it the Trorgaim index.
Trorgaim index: 1.89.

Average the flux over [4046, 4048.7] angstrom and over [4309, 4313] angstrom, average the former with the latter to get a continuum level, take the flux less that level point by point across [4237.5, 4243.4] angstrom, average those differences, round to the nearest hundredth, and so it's 0.21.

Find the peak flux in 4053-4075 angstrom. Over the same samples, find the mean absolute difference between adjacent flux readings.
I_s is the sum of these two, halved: 0.76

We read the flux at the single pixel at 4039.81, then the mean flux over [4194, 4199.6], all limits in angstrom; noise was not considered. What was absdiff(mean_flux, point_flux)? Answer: 0.16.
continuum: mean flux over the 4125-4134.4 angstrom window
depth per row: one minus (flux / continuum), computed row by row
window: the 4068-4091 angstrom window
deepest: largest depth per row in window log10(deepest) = -0.73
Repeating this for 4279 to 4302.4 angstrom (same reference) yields -0.55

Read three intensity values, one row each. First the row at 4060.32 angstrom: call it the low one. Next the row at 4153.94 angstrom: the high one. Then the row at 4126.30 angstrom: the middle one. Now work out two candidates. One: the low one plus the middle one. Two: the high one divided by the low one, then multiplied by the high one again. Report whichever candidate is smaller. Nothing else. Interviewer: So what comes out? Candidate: 1.37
